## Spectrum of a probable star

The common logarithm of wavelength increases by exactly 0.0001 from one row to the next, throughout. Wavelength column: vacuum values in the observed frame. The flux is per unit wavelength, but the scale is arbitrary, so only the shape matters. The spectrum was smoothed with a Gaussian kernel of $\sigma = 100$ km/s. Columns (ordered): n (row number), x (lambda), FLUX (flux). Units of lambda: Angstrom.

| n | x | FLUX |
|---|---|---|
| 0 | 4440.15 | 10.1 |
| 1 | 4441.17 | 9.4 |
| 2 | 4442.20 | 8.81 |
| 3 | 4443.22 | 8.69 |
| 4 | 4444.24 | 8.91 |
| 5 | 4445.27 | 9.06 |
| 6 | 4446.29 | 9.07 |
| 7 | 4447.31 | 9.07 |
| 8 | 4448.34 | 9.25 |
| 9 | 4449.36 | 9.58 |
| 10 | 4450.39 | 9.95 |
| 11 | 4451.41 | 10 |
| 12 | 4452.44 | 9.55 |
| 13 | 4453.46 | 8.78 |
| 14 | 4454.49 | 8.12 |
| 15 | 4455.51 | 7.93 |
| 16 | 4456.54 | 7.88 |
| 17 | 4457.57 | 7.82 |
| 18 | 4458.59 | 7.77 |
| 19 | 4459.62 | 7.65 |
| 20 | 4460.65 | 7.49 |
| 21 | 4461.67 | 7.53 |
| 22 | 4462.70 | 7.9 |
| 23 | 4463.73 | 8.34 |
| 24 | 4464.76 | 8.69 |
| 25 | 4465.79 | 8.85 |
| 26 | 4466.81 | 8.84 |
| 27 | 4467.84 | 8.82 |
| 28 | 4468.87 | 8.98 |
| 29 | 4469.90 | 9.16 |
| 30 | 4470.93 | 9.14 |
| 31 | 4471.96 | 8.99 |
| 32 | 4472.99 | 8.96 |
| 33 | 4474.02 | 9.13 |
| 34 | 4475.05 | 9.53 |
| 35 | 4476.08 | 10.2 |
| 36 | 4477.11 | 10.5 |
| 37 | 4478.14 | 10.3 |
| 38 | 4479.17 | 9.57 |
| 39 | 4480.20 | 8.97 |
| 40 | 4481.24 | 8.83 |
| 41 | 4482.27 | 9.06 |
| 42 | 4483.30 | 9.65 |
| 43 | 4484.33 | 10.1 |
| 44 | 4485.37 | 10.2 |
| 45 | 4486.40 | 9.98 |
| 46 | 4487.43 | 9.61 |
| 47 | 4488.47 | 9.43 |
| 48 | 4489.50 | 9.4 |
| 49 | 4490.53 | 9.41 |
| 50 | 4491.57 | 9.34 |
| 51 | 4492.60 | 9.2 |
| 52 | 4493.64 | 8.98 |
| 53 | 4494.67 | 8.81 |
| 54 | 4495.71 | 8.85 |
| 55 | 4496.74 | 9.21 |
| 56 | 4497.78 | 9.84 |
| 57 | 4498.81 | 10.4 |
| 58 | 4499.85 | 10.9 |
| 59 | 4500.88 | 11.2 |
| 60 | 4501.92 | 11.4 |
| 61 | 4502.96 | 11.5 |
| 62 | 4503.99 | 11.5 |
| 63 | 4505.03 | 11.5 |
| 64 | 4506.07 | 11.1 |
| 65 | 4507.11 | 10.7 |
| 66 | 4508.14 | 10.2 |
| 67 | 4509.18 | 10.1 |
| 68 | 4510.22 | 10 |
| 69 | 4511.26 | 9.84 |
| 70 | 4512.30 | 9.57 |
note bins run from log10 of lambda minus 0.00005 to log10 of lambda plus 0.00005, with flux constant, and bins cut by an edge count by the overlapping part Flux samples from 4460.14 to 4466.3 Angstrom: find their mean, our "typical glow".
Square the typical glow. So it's 66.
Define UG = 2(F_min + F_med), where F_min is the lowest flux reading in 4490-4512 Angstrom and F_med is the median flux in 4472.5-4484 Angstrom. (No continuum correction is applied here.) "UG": 36.7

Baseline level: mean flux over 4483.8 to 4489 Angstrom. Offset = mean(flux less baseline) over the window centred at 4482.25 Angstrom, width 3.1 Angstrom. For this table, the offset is -0.68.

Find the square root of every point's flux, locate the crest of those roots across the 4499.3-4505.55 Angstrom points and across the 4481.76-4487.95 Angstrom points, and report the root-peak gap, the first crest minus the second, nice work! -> 0.20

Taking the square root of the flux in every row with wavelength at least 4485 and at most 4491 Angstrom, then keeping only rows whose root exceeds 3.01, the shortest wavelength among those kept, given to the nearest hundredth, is 4485.37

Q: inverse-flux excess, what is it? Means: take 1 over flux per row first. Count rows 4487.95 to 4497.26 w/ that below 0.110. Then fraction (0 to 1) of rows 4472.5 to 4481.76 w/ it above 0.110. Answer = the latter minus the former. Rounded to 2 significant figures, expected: -5.7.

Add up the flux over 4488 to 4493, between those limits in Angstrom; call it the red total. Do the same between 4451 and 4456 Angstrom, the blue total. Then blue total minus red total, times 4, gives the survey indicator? -10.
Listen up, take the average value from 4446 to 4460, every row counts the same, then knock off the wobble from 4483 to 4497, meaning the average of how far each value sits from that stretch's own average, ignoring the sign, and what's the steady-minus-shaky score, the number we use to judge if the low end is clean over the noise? 8.4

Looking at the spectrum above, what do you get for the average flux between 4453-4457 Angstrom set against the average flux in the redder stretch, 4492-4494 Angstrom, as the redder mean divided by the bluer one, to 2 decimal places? 1.11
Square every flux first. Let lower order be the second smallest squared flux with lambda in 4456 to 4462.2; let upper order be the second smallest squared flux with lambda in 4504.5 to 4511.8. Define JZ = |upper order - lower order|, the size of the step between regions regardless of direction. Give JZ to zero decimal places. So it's 43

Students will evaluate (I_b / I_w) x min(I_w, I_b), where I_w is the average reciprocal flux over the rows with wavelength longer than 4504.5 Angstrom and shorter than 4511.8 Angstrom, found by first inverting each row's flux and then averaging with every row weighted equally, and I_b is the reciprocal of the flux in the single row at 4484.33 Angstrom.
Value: 0.099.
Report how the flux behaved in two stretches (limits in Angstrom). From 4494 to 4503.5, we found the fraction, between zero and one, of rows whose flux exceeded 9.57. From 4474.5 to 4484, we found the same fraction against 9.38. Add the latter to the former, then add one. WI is 2.3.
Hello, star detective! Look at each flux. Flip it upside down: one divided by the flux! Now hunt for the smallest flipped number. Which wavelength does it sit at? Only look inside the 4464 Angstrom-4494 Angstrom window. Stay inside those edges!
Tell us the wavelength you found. 4477.11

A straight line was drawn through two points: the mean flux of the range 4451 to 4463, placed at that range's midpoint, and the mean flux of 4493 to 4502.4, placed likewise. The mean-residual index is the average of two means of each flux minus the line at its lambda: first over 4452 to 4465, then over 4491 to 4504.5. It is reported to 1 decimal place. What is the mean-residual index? 0.0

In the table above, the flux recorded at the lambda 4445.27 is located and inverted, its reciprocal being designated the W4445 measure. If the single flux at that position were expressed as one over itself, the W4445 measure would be 0.110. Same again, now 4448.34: 0.108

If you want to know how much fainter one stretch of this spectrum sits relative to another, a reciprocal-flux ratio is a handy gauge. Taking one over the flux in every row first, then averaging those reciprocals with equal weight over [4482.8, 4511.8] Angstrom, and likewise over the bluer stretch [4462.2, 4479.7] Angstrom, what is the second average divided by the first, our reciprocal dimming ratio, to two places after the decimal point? 1.10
